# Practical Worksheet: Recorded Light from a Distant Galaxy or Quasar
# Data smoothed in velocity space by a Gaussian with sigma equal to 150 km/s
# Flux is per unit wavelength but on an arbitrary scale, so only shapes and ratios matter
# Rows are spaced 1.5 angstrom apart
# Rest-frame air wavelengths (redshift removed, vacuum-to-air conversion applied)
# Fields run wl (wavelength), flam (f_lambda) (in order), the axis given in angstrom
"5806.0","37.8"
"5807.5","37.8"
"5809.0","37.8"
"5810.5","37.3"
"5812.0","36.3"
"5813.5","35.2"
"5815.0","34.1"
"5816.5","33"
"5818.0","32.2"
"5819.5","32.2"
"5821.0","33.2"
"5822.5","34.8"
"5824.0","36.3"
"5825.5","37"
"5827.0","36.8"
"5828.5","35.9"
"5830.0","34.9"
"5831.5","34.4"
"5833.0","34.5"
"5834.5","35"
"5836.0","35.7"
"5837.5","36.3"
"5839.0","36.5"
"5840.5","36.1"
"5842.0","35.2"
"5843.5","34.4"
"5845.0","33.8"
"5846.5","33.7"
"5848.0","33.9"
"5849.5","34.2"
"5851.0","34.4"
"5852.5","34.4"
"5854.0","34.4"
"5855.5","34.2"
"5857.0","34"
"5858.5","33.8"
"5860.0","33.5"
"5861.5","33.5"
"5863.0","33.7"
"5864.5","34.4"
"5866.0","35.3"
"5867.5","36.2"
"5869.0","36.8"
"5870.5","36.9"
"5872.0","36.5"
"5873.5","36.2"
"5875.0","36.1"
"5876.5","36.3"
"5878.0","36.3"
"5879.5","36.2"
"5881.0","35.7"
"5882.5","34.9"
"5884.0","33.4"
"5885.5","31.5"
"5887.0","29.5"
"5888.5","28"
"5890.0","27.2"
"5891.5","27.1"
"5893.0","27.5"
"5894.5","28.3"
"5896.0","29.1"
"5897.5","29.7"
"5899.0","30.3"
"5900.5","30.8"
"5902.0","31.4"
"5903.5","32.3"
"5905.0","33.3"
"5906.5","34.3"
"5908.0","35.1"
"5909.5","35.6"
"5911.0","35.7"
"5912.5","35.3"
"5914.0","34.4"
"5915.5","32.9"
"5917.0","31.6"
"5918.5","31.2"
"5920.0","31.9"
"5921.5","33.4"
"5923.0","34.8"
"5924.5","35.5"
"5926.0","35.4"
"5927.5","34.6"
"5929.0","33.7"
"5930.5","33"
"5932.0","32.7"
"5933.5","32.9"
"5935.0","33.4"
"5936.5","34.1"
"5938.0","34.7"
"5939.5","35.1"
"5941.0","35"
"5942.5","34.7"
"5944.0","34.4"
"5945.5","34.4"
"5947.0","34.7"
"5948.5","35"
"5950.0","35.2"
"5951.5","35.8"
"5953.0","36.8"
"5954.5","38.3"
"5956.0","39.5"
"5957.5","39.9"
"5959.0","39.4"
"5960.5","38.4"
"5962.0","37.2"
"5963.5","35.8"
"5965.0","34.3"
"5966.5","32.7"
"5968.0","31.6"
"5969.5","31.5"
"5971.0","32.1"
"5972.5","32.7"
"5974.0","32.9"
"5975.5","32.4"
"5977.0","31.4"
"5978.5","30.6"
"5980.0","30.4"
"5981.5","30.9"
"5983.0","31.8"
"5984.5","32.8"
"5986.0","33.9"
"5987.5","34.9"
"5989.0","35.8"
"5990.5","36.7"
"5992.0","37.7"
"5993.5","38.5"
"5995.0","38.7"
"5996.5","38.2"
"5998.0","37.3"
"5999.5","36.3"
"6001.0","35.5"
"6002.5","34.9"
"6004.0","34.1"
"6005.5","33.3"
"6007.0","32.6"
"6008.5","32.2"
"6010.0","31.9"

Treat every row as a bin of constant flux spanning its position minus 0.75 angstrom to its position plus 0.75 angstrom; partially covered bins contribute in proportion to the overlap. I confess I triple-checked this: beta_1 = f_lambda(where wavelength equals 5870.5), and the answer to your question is 36.9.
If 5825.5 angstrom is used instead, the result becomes 37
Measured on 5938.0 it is 34.7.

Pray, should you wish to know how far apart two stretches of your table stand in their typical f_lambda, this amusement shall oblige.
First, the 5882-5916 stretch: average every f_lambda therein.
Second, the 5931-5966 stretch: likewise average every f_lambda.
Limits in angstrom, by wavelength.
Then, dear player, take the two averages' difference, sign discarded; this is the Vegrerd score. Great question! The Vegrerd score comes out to 4.1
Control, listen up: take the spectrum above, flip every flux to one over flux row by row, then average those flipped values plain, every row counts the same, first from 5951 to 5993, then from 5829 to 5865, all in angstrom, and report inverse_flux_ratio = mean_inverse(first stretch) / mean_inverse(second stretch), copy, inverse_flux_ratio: 1.01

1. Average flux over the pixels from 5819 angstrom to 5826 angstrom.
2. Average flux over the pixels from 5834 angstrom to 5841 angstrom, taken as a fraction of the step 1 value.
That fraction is 1.04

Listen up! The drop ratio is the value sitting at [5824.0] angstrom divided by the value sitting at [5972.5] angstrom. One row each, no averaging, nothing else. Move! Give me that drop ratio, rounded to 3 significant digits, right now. 1.11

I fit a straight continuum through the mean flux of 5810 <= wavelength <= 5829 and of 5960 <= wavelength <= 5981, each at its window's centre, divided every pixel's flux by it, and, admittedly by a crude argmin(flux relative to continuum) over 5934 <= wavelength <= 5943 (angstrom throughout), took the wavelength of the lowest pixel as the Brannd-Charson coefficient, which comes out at 5935.0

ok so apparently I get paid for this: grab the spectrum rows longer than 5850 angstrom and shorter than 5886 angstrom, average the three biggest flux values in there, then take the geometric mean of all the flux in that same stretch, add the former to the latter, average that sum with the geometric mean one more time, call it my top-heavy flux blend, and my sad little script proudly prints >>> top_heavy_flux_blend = 53.3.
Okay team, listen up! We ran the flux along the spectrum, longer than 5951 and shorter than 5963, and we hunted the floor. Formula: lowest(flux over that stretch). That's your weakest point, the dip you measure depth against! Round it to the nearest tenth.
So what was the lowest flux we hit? 35.8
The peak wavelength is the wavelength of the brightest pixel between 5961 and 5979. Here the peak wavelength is 5962.0 angstrom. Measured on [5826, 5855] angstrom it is 5827.0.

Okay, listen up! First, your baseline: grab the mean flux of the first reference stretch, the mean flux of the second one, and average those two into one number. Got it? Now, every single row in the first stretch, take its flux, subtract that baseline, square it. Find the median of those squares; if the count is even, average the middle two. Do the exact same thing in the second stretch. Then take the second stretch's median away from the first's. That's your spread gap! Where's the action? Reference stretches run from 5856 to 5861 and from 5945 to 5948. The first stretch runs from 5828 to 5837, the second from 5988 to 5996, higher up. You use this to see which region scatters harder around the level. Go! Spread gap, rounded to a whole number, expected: -12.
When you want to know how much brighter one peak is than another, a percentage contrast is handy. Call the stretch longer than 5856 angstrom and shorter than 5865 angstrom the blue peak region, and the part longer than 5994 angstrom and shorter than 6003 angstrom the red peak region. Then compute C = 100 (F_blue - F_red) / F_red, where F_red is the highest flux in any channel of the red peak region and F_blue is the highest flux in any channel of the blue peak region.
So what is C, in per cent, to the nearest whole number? -11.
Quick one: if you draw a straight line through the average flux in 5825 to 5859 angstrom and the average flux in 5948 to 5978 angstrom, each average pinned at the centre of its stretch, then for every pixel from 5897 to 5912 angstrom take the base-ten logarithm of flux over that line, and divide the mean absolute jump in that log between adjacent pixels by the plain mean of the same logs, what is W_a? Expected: -0.3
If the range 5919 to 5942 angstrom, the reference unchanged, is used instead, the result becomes -0.6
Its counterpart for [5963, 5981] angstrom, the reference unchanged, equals -0.3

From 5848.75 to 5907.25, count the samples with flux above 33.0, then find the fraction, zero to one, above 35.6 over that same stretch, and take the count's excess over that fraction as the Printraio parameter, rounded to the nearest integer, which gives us 26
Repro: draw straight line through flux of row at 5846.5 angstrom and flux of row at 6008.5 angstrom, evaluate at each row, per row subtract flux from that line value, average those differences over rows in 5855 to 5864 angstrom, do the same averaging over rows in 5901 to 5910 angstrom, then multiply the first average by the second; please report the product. 0.1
